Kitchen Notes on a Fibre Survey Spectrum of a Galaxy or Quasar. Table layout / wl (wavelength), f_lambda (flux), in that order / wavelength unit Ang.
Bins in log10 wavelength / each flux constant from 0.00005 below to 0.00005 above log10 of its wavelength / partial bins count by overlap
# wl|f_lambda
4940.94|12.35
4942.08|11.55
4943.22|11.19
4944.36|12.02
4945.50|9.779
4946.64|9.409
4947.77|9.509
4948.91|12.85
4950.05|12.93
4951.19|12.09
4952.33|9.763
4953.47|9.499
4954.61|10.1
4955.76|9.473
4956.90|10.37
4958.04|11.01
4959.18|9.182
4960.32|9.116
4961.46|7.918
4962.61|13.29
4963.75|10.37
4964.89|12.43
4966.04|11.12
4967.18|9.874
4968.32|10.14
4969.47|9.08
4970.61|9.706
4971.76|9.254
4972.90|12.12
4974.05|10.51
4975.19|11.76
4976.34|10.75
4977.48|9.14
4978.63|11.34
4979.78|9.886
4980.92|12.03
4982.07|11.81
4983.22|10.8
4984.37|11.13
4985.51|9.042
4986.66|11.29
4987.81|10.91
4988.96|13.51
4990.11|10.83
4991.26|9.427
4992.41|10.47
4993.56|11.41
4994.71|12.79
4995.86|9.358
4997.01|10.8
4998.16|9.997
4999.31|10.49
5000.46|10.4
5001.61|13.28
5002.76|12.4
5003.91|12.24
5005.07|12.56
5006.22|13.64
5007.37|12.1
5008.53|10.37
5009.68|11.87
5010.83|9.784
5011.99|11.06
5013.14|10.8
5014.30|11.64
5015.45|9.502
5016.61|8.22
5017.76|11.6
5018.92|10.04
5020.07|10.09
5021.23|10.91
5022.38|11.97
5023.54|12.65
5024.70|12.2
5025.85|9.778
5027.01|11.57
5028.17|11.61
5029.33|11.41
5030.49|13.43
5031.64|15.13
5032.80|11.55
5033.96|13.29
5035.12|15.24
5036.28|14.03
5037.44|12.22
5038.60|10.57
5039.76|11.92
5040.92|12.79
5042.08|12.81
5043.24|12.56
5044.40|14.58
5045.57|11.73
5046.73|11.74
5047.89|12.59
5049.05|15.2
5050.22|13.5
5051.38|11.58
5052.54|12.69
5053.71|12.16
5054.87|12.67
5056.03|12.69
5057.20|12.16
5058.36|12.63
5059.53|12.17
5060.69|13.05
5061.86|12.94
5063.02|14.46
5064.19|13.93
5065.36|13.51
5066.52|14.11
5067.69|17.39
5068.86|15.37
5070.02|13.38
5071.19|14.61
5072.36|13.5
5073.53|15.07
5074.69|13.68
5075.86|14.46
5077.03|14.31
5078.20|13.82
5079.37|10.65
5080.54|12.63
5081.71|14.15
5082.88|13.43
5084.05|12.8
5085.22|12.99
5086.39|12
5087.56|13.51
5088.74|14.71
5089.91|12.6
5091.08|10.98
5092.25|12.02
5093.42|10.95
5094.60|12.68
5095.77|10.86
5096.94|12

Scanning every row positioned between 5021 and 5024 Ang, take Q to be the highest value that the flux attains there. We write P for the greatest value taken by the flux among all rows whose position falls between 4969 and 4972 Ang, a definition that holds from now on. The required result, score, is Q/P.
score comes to 1.30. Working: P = 9.706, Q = 12.65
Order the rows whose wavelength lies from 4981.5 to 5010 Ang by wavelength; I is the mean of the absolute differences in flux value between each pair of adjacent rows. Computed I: 1.35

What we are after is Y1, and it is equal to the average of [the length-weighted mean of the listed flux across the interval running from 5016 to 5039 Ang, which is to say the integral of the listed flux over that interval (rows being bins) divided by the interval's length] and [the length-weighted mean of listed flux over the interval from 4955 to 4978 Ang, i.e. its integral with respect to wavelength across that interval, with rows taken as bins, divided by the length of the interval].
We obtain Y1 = 11.1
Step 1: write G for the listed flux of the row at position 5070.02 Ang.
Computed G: 13.38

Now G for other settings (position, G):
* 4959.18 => 9.182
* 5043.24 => 12.56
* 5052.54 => 12.69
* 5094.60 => 12.68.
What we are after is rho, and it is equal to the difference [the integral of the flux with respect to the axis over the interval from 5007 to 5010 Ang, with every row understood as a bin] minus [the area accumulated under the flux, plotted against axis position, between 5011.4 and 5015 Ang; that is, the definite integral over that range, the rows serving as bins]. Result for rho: -6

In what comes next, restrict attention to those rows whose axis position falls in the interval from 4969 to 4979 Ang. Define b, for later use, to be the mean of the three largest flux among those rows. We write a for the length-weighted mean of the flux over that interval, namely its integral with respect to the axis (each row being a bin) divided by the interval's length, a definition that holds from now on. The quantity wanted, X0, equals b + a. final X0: 22.1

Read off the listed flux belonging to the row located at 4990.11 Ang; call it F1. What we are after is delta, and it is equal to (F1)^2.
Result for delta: 117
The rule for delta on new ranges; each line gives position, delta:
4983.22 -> 117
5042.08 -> 164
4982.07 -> 139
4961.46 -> 63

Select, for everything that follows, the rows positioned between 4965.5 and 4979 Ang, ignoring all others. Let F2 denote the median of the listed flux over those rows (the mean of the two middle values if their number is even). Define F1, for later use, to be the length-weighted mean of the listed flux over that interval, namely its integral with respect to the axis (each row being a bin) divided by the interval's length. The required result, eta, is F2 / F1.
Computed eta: 0.99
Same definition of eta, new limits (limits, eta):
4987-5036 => 1.00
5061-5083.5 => 1.00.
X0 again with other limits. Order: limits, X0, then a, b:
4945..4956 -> 23.2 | 10.6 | 12.6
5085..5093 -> 26.4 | 12.6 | 13.7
